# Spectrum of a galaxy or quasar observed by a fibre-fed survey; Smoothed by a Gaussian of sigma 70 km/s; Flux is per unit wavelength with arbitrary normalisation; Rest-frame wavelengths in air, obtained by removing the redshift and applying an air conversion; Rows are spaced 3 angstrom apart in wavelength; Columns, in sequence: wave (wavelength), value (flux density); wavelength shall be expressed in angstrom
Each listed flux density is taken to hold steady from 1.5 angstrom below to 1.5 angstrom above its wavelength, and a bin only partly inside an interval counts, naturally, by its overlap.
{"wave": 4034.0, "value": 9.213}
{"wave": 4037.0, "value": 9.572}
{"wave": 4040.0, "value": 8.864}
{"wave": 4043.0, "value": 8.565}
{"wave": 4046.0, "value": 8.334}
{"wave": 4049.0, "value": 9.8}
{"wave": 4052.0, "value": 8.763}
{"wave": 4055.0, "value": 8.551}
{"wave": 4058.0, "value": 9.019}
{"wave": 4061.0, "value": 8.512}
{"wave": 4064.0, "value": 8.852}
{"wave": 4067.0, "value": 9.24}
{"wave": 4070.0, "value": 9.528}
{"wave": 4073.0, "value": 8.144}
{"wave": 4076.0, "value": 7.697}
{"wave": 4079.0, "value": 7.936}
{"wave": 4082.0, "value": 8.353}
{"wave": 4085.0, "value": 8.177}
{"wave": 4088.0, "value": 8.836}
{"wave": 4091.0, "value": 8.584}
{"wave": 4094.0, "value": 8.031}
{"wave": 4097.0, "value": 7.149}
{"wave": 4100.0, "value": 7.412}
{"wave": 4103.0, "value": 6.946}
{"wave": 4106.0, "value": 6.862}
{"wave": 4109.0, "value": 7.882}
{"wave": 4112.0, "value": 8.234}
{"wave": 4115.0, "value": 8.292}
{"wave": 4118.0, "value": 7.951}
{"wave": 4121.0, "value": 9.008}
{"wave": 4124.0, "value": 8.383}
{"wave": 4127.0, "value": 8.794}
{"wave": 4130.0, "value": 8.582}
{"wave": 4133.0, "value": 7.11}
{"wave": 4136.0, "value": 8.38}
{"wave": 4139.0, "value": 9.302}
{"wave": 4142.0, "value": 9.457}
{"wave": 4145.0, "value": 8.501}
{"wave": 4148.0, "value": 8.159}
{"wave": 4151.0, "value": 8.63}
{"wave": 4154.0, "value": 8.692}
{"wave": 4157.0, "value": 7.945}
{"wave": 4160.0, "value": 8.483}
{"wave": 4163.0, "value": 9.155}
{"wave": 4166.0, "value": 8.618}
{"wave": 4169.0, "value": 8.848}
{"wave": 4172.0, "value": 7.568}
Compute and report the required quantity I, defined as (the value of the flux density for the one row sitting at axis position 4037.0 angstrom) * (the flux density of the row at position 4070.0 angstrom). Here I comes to 91.2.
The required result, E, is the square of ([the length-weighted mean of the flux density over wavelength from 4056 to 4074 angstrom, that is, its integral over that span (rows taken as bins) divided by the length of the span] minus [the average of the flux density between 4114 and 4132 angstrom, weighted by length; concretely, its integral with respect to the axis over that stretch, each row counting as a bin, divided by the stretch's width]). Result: 0.2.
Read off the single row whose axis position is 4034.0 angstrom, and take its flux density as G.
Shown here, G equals 9.213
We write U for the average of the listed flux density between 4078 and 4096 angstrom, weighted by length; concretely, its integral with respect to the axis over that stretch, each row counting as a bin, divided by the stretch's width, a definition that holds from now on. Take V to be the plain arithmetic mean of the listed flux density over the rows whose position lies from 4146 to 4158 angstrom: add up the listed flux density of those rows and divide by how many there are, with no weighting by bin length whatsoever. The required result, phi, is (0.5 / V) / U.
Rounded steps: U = 8.30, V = 8.36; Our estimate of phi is 0.0072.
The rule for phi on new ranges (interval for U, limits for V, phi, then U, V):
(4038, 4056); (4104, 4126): 0.0070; 8.84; 8.09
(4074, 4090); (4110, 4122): 0.0073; 8.21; 8.37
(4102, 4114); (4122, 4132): 0.0077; 7.54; 8.59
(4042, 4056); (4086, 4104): 0.0072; 8.82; 7.83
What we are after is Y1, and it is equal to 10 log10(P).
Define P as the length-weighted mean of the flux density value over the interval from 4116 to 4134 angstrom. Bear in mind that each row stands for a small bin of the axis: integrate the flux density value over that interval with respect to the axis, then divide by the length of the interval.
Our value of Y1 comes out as 9.2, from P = 8.3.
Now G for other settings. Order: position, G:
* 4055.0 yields 8.551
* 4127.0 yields 8.794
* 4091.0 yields 8.584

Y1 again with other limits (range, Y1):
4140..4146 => 9.6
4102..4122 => 9.0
